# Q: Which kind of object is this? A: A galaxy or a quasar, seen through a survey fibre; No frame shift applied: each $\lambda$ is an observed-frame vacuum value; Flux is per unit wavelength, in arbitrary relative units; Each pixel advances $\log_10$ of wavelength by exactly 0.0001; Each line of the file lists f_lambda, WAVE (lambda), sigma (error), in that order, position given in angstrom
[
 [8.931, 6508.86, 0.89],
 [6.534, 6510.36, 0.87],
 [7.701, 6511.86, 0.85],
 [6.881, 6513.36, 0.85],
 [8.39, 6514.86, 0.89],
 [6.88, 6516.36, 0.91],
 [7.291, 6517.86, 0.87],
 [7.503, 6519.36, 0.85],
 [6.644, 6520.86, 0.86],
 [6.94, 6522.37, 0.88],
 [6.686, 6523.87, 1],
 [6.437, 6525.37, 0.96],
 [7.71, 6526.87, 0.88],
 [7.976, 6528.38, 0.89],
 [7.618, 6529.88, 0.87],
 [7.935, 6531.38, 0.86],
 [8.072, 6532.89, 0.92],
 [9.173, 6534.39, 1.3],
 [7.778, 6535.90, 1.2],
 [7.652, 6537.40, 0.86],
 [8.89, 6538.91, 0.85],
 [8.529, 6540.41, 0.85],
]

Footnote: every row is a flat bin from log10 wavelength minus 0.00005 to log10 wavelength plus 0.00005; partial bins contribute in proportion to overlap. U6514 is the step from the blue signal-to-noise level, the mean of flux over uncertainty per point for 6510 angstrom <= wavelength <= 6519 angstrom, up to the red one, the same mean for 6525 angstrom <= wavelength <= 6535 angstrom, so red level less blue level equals 0.0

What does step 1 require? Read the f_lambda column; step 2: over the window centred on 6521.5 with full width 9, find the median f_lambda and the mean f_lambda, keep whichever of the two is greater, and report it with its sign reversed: -6.92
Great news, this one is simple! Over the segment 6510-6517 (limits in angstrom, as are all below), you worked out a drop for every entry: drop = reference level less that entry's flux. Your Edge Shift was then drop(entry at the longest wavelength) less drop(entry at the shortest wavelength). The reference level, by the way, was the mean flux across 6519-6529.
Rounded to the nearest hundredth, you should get -0.35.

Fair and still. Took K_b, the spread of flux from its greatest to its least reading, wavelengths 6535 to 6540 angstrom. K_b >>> 1.2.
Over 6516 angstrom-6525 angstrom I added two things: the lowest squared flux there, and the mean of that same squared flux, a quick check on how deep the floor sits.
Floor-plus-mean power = 93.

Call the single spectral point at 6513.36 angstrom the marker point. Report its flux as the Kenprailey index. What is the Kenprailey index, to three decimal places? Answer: 6.881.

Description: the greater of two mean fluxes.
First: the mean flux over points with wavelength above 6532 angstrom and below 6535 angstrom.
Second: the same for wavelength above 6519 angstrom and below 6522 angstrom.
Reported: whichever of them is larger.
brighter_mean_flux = 8.6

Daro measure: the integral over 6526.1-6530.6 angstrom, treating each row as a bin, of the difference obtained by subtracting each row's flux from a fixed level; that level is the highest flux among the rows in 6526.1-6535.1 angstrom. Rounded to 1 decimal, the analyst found 6.3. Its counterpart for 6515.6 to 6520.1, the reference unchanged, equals 8.8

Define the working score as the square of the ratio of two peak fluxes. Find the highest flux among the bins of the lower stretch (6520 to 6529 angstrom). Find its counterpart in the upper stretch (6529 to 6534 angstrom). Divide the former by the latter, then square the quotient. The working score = 0.98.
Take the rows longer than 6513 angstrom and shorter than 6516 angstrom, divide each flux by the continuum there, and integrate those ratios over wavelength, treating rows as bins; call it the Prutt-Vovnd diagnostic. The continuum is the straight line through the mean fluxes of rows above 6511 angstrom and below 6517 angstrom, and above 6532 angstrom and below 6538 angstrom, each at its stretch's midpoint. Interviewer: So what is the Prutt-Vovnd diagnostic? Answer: 3.07 angstrom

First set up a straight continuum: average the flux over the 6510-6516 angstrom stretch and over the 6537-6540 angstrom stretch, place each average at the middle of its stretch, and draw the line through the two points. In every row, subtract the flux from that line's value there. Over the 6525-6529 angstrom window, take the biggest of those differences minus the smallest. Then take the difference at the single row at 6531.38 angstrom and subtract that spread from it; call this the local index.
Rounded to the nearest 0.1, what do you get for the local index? -1.3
